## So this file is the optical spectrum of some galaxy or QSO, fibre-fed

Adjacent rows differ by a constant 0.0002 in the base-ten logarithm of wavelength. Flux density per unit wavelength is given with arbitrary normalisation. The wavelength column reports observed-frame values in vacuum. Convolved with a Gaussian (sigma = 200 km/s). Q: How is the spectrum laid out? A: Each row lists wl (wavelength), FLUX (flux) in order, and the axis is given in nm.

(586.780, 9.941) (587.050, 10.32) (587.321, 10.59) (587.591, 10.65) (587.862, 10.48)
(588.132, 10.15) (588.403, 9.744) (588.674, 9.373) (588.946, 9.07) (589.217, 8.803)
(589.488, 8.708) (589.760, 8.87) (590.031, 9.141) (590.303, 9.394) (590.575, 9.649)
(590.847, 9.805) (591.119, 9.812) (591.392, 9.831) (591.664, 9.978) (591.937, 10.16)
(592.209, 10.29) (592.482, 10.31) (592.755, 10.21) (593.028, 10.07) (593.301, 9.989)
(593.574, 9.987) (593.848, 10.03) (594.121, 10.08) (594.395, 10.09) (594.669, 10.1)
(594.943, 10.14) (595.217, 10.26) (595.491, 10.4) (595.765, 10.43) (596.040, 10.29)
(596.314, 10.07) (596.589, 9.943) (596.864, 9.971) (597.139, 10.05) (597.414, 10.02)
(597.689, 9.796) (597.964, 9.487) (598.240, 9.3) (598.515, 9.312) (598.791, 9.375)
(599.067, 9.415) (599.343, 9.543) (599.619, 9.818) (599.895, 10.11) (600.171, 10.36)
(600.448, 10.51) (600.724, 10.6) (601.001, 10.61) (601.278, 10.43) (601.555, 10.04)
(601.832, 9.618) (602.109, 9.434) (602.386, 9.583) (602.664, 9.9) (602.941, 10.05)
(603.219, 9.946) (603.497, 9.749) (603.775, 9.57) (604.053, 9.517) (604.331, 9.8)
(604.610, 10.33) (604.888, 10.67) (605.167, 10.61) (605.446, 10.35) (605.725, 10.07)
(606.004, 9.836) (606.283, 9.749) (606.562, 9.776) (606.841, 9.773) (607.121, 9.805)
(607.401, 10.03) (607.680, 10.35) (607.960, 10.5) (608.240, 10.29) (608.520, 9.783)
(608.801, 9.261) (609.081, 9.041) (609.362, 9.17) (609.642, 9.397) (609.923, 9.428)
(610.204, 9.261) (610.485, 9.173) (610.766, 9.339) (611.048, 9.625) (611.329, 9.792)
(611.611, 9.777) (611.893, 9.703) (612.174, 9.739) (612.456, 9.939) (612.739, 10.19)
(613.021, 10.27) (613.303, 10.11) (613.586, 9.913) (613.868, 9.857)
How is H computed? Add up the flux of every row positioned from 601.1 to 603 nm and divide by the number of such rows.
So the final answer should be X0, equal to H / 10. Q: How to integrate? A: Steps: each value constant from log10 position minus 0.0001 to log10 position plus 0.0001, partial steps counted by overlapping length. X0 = 0.99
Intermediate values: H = 9.9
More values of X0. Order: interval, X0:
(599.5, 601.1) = 1.03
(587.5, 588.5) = 1.03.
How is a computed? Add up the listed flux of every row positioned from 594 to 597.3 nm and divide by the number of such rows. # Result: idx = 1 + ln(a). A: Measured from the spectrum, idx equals 3.32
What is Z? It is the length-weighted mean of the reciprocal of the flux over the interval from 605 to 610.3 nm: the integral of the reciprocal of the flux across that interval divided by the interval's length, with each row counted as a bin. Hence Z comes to 0.102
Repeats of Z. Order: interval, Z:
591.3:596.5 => 0.099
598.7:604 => 0.101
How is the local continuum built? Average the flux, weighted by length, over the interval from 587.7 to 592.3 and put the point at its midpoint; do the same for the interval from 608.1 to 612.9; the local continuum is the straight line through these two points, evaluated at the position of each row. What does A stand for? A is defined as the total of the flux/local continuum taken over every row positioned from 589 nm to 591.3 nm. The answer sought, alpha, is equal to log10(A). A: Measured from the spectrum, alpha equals 0.89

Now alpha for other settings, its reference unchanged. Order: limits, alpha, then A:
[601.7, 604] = 0.91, 8.12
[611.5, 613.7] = 0.92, 8.31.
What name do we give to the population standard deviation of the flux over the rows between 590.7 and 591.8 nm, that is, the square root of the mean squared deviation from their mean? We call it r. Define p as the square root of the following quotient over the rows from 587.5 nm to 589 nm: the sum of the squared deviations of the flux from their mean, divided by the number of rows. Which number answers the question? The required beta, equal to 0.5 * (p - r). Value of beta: 0.25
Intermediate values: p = 0.57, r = 0.07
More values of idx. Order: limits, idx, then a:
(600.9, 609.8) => 3.29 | 9.9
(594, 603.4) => 3.30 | 10.0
